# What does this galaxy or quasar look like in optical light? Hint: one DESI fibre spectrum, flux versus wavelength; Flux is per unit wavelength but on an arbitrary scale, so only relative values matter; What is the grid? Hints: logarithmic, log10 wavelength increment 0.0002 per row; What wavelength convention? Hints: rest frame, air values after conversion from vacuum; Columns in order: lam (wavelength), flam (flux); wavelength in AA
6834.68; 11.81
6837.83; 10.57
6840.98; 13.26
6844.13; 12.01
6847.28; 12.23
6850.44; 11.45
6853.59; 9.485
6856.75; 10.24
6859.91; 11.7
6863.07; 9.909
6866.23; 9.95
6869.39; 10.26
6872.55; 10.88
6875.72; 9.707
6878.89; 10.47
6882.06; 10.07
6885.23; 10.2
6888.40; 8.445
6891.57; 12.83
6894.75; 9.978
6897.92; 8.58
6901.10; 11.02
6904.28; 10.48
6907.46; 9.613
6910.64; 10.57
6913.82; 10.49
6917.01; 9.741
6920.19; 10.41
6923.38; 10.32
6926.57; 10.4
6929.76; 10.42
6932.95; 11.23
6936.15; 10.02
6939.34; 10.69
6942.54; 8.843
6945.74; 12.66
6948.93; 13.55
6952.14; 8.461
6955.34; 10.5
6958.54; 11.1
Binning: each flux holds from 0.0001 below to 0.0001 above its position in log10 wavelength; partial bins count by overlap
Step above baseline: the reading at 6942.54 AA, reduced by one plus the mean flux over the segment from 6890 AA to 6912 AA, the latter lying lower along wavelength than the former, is -2.6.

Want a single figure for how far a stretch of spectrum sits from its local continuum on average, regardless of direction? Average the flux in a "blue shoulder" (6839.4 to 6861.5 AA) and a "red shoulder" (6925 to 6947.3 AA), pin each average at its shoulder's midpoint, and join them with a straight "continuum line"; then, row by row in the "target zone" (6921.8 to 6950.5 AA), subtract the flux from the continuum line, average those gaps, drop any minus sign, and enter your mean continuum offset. 0.3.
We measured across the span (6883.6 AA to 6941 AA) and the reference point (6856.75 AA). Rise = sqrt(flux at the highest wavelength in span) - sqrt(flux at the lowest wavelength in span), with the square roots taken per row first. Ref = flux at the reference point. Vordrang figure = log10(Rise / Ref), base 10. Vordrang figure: -2.13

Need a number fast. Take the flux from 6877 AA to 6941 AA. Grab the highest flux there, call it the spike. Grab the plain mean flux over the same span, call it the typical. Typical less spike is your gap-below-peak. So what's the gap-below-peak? -2.5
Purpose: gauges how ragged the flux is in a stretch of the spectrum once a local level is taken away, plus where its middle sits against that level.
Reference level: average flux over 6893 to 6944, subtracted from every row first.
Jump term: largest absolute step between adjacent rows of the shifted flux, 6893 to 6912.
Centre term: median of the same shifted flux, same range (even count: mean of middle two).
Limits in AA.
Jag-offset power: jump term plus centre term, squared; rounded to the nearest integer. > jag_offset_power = 6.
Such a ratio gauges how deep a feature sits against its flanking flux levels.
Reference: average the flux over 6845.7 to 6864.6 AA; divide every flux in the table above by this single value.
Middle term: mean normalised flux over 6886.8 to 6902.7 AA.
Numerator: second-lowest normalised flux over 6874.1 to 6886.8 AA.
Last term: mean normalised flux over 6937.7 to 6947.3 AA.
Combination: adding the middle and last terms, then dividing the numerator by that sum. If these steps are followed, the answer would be 0.482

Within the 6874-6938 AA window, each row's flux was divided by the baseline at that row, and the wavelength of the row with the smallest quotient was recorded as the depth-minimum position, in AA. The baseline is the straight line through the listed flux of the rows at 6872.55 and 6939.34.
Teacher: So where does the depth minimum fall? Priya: 6888.40 AA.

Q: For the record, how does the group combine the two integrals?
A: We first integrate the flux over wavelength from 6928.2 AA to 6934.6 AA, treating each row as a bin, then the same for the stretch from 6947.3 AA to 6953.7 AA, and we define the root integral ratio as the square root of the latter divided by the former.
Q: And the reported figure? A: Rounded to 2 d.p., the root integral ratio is 1.01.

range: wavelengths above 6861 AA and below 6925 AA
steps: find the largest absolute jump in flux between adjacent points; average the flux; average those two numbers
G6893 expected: 7.3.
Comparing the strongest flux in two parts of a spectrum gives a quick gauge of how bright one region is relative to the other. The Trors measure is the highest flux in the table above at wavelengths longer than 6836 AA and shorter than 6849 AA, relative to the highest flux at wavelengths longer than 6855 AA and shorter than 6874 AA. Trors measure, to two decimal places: 1.13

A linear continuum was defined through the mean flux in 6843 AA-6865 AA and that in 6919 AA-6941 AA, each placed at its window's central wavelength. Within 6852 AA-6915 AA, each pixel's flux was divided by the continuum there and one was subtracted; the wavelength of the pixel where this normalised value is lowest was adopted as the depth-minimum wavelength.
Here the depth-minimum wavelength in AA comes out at 6888.40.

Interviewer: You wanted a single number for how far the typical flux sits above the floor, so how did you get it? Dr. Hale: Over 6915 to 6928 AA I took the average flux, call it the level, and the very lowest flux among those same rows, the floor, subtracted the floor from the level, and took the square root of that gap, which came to 0.69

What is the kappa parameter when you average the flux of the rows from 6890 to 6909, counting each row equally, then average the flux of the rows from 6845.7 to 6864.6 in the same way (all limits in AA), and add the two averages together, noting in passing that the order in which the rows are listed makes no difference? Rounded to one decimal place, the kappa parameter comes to 21.3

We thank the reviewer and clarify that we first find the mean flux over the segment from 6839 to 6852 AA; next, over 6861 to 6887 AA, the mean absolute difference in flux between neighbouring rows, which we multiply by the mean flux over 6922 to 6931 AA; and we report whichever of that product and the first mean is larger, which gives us 12.2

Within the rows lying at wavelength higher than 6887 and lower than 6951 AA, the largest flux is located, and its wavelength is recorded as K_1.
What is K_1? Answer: 6948.93 AA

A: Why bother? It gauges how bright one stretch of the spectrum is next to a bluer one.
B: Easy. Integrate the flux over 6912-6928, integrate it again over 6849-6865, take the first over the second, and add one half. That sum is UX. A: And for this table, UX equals 1.48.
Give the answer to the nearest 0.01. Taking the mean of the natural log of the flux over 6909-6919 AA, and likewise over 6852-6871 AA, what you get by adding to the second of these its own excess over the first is 2.32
